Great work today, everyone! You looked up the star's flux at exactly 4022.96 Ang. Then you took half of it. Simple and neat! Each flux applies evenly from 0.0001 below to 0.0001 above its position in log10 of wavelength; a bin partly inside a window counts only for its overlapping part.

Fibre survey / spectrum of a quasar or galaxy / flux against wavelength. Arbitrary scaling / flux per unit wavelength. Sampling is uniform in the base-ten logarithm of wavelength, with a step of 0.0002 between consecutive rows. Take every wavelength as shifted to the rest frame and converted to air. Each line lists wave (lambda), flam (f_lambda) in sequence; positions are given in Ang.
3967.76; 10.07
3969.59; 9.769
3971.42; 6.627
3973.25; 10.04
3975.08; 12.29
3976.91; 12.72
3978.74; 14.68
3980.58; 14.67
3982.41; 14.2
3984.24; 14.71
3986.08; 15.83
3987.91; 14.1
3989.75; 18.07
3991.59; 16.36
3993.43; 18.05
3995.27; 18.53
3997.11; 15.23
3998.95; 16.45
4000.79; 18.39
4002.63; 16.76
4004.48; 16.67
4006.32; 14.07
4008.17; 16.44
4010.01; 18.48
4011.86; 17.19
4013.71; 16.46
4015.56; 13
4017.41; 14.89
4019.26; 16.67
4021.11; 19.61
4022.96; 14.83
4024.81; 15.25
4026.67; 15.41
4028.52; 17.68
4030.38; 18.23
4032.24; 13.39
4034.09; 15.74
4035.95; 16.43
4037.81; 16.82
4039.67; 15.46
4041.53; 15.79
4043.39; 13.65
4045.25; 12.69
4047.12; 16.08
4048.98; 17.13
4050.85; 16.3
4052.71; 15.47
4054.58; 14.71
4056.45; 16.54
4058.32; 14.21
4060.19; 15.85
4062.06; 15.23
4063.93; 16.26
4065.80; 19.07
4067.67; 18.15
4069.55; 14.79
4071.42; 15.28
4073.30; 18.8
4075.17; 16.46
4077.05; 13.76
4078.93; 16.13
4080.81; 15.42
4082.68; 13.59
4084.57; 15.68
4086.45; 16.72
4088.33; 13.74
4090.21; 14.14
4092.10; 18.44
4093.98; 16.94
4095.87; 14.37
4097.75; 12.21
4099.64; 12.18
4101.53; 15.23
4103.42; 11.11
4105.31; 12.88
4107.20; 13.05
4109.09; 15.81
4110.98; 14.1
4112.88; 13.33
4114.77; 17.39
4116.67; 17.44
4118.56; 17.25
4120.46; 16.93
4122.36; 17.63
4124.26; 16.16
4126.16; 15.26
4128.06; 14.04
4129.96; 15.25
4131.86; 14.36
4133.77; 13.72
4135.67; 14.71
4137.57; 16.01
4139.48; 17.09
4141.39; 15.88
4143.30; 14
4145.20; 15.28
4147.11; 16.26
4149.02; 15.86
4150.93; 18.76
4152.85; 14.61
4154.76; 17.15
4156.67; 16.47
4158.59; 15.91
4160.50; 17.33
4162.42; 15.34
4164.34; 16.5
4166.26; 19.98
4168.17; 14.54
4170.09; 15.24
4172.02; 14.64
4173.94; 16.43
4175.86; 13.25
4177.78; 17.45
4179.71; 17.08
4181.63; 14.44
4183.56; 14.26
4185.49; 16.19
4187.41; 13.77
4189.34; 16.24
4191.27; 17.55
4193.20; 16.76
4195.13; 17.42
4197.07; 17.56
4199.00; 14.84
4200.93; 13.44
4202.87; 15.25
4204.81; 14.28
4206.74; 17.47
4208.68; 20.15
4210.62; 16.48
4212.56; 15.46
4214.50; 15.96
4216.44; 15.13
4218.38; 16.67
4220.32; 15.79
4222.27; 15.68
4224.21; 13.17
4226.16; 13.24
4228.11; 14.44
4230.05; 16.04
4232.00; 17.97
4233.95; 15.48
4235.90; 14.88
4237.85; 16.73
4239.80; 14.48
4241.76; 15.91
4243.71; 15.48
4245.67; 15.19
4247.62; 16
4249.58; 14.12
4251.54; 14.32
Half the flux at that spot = 7.4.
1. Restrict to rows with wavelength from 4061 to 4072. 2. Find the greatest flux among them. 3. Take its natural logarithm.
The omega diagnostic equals 2.95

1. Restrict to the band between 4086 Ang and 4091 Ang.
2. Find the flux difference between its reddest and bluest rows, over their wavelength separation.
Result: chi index -0.7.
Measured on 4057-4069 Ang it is 0.4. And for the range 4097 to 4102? 0.8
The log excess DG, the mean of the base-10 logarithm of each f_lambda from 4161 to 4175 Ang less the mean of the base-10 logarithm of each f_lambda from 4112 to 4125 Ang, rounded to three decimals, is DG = -0.014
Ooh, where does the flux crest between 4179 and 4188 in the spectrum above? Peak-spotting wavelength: 4179.71 Ang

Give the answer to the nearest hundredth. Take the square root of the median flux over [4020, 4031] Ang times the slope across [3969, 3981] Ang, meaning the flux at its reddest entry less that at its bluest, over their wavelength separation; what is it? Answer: 2.72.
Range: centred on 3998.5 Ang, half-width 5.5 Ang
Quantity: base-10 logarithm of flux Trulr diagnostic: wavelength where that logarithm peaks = 3995.27 Ang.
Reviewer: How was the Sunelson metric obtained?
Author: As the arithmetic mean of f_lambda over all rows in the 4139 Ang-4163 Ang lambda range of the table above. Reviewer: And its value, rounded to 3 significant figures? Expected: 16.1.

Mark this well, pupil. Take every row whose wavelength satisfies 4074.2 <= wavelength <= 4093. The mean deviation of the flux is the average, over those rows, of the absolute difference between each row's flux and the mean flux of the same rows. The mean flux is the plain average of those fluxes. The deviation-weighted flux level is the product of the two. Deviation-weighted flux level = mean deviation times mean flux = 19.7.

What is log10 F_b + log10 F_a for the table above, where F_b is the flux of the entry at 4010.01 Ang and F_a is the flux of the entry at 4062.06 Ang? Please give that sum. 2.45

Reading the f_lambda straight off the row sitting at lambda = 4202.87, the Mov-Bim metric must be 15.25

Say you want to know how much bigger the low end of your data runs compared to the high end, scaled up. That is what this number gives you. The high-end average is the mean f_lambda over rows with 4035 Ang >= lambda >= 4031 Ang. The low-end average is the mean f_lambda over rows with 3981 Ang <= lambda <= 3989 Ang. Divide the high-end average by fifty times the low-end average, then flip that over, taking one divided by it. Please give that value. 50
